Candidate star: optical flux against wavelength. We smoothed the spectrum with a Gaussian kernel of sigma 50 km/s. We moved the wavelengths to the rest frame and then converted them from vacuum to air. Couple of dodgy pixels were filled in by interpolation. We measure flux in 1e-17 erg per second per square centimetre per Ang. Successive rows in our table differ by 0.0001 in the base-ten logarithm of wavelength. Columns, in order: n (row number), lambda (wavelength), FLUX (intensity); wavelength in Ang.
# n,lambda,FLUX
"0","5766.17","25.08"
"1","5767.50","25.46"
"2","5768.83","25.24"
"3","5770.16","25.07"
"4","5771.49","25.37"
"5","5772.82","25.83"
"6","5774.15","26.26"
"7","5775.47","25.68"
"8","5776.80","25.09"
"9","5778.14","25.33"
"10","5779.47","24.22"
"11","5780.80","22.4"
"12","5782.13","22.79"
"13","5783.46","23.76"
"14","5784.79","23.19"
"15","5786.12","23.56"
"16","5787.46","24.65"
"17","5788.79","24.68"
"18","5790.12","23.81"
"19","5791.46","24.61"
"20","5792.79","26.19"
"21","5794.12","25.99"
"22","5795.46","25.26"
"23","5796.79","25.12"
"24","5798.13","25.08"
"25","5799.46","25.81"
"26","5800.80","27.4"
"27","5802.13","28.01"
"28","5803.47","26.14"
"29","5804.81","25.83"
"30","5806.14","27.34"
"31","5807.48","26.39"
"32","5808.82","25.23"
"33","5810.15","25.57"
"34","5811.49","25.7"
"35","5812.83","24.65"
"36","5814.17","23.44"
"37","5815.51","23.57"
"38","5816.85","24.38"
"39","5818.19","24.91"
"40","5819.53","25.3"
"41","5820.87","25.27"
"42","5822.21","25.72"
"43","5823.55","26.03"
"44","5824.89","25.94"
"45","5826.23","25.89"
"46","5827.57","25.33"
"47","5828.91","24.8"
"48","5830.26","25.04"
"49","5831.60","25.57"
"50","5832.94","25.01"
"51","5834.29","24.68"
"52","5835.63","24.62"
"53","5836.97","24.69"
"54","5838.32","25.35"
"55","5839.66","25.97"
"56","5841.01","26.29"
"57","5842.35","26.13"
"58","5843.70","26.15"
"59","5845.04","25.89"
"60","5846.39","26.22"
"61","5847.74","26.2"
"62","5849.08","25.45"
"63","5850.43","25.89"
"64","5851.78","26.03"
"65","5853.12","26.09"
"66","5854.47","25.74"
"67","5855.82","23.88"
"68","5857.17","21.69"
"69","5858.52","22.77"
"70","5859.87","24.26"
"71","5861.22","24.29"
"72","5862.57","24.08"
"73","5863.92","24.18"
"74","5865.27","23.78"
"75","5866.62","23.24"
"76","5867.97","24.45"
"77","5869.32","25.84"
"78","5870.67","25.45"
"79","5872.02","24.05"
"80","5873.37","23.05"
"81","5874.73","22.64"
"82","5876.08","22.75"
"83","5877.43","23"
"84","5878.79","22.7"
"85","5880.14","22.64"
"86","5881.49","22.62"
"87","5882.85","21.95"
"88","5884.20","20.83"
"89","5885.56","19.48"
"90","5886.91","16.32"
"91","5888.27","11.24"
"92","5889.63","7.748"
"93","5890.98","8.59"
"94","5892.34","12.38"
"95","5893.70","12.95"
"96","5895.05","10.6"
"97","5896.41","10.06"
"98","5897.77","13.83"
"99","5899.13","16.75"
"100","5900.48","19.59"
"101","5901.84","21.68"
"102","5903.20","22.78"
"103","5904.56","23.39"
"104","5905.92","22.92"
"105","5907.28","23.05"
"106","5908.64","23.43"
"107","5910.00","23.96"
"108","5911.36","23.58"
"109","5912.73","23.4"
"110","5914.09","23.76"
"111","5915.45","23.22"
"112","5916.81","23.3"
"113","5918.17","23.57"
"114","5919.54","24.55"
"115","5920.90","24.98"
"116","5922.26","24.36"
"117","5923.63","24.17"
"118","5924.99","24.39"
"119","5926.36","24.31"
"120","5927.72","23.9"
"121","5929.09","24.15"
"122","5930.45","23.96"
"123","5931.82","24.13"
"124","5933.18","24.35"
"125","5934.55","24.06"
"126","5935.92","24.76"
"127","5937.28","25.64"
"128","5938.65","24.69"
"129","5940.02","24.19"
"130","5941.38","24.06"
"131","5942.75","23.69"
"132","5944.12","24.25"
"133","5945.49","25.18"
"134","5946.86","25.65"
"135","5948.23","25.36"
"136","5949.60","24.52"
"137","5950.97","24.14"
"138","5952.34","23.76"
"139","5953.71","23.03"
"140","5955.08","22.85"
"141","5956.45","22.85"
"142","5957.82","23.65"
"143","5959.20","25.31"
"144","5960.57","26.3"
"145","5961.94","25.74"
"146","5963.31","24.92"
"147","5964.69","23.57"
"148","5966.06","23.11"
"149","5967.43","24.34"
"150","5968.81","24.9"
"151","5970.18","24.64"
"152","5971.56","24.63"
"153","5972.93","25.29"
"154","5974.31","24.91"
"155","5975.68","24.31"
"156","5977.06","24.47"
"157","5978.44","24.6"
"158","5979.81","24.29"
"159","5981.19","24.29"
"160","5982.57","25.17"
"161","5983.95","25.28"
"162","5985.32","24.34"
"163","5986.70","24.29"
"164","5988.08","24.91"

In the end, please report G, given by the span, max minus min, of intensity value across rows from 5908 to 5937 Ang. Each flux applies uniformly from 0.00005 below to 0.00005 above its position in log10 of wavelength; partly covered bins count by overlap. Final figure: 1.8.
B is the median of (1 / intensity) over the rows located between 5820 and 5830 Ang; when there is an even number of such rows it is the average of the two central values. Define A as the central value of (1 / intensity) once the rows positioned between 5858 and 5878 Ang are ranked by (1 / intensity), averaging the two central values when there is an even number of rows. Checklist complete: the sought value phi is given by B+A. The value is 0.0805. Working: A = 0.0416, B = 0.0389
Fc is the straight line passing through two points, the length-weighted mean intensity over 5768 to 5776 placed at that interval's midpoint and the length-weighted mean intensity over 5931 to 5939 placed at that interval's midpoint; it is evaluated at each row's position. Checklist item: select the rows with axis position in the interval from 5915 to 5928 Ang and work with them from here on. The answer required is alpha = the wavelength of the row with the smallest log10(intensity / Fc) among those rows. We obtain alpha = 5915.45 Ang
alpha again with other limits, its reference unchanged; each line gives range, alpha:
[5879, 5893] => 5889.63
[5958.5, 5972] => 5966.06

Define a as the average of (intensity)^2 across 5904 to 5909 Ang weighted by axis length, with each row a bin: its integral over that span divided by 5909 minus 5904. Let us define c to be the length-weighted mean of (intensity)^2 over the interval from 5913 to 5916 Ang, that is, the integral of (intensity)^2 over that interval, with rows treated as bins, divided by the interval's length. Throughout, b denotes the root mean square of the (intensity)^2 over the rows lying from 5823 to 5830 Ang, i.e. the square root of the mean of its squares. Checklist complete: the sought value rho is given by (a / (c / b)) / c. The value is 1.15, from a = 537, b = 656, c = 552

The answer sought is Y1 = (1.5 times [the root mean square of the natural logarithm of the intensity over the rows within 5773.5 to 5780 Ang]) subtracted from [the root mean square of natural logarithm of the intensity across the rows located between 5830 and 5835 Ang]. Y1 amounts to -1.62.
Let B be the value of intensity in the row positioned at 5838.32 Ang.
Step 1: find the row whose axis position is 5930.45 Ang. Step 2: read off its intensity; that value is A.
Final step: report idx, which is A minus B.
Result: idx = -1.39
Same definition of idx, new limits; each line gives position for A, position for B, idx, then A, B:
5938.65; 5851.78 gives -1.34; 24.69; 26.03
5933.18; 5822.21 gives -1.37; 24.35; 25.72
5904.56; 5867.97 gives -1.06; 23.39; 24.45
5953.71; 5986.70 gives -1.26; 23.03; 24.29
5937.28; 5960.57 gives -0.66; 25.64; 26.3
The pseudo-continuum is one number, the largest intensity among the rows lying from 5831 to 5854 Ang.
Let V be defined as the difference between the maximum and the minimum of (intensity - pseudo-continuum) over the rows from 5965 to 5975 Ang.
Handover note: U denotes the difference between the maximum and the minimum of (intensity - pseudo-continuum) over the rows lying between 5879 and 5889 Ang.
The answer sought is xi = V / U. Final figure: 0.2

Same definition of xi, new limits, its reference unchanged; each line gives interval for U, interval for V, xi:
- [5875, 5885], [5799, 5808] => 1.0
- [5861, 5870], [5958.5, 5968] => 1.2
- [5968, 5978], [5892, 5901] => 9.7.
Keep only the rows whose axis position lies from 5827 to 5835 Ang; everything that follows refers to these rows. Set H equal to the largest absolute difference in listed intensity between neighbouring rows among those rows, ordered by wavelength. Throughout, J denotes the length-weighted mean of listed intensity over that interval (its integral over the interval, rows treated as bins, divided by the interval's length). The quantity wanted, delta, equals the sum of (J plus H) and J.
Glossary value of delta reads 50.7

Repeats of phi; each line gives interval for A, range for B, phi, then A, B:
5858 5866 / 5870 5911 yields 0.0863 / 0.0414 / 0.0449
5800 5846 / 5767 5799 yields 0.0790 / 0.0391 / 0.0399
